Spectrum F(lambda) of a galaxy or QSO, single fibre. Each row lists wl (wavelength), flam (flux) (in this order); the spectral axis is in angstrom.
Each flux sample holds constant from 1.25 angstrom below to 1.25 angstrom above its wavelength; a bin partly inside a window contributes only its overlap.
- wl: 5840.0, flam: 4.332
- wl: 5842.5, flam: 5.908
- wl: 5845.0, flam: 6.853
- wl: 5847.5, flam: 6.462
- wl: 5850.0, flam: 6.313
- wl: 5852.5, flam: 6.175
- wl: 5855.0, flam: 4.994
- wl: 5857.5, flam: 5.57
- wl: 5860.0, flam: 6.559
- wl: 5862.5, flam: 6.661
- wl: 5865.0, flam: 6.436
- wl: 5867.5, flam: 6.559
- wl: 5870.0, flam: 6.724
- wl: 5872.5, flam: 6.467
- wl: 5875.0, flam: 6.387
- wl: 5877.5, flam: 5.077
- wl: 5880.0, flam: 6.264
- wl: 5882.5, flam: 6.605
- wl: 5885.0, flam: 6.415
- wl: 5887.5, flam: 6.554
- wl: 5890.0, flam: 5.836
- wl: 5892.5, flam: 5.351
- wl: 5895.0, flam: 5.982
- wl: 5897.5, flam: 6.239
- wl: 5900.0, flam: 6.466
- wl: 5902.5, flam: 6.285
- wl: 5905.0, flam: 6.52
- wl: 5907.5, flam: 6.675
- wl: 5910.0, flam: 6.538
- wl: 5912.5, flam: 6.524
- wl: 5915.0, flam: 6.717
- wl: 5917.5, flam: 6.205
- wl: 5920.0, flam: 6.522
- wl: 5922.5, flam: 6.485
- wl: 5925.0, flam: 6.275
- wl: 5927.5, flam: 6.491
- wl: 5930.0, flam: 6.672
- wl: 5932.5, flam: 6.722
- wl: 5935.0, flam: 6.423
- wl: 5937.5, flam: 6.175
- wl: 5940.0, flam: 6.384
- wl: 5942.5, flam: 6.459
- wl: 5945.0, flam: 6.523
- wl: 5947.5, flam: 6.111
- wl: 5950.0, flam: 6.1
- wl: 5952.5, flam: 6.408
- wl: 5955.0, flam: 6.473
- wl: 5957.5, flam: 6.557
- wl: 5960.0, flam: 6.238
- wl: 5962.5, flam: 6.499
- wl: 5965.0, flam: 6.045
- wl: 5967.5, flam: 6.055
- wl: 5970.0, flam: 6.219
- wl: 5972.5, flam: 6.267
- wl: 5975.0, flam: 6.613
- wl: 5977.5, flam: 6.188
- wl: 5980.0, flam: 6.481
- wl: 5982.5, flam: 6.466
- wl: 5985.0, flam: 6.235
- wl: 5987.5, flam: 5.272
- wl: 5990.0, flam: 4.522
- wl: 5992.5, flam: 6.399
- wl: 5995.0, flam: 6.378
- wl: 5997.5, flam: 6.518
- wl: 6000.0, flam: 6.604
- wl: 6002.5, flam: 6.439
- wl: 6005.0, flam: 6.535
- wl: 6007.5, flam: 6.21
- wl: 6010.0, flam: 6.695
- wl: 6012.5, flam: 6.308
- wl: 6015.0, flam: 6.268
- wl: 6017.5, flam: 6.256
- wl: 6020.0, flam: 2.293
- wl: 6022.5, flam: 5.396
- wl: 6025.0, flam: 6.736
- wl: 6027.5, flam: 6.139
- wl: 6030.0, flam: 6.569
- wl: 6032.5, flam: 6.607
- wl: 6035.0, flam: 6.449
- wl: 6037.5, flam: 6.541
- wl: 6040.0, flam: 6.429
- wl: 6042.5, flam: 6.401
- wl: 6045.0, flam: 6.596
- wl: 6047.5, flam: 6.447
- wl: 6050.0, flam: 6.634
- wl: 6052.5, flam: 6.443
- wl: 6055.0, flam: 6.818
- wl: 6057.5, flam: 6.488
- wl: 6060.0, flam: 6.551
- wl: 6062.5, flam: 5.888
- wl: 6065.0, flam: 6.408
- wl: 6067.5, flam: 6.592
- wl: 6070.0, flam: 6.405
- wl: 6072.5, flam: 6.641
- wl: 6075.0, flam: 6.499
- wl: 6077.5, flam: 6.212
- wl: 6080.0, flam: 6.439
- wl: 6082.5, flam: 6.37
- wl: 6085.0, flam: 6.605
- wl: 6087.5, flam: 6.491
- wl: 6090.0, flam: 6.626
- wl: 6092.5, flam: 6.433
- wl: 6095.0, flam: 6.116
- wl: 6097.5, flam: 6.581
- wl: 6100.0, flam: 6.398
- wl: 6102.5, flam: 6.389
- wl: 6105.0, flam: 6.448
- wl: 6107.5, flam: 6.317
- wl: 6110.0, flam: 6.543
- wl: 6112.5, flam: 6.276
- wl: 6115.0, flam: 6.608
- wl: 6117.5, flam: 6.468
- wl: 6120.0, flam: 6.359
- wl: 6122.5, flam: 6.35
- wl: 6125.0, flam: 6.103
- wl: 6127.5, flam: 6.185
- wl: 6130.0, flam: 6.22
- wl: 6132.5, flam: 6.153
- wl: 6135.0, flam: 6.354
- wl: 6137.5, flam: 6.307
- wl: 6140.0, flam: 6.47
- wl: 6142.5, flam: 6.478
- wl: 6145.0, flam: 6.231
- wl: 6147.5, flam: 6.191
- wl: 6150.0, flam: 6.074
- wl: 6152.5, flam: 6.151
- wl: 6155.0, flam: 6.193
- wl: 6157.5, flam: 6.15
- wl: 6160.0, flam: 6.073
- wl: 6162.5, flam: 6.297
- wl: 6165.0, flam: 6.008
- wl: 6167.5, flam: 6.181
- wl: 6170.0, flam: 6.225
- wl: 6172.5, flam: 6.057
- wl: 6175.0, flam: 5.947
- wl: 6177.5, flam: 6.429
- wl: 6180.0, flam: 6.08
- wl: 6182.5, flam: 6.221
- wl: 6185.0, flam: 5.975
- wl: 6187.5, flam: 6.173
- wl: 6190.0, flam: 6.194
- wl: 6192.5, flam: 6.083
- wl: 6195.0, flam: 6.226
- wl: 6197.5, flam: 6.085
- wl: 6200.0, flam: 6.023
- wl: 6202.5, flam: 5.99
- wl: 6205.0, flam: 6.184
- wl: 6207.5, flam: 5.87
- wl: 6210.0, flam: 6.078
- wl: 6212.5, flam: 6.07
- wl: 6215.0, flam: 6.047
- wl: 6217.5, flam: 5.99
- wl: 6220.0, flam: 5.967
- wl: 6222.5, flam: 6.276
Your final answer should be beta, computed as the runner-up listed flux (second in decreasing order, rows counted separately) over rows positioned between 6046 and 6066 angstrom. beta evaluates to 6.634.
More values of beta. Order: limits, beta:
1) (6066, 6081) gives 6.592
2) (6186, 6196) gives 6.194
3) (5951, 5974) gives 6.499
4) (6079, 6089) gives 6.491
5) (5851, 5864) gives 6.559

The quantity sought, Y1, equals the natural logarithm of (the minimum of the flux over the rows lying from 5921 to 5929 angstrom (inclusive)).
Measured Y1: 1.84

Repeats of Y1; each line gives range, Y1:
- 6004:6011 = 1.83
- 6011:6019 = 1.83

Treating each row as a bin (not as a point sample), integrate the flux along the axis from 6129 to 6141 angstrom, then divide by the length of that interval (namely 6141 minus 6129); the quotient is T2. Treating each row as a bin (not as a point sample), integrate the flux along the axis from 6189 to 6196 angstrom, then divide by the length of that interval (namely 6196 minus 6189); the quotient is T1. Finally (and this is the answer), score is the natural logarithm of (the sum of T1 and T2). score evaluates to 2.52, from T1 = 6.16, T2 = 6.30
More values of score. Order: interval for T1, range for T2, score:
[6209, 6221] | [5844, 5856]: 2.50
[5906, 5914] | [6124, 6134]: 2.55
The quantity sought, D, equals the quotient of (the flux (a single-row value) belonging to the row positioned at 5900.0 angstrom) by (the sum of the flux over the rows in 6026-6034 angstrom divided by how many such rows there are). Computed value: 1.00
